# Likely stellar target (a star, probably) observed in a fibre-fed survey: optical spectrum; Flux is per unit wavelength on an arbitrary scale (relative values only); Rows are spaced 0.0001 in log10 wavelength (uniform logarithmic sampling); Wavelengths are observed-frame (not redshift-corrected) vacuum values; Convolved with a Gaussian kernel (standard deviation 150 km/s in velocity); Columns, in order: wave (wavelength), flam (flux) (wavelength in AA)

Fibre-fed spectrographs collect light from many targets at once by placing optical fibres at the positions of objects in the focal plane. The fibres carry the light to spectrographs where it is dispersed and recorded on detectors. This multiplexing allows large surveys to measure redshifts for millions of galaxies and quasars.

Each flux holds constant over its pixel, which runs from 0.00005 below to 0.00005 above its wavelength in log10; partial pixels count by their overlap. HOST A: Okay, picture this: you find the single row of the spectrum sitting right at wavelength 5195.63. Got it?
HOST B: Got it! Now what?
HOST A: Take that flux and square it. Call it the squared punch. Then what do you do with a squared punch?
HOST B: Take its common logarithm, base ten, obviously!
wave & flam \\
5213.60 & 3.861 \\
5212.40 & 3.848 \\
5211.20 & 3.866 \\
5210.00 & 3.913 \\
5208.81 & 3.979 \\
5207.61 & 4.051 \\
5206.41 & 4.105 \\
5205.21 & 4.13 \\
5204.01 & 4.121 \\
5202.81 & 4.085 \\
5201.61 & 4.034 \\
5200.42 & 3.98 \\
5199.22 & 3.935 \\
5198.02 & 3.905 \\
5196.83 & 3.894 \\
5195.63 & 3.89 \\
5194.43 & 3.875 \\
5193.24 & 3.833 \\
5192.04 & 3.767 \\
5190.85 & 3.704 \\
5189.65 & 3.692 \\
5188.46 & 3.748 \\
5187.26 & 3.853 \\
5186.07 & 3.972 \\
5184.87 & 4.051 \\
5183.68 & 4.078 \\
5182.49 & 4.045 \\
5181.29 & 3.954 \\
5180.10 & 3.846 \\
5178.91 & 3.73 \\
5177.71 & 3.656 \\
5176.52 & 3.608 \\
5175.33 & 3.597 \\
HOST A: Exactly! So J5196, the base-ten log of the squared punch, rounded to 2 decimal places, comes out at 1.18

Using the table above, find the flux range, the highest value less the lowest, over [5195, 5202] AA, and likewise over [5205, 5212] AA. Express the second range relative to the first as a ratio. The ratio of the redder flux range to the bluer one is 1.83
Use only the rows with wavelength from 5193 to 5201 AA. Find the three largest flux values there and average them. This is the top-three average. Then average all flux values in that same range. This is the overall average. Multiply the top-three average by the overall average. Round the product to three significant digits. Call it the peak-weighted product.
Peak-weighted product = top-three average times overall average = 15.4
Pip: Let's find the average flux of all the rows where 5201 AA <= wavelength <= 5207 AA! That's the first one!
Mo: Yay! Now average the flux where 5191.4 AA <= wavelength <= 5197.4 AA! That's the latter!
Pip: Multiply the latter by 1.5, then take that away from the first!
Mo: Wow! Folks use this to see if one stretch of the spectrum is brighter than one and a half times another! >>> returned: -1.68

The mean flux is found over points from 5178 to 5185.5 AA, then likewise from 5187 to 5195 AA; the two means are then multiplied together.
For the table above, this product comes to 14.9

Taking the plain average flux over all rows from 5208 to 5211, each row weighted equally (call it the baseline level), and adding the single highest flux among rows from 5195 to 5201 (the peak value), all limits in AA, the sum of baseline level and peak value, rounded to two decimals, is 7.93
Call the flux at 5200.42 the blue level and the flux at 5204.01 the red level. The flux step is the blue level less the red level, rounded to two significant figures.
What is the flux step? -0.14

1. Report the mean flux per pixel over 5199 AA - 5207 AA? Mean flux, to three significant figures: 4.06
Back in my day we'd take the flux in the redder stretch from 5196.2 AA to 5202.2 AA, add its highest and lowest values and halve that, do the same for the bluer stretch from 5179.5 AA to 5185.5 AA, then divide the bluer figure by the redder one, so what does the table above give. 1.00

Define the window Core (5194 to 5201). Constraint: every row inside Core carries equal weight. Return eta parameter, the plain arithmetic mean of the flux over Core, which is 3.91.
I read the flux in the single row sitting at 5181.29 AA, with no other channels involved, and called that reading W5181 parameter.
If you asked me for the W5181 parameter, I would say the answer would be 3.954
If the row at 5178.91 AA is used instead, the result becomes 3.73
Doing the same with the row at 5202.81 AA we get 4.085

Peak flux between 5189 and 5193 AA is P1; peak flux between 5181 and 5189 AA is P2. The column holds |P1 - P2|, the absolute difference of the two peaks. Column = 0.31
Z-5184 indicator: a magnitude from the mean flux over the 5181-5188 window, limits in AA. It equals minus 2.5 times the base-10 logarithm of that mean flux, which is -1.50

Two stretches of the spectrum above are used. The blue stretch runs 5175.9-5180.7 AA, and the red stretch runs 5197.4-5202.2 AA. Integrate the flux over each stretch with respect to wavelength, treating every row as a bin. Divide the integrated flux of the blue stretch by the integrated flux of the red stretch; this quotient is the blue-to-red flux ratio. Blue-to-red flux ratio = 0.93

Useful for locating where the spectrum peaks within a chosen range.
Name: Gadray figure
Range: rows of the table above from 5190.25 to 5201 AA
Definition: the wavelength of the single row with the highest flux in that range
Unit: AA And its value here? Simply 5200.42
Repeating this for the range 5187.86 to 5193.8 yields 5193.24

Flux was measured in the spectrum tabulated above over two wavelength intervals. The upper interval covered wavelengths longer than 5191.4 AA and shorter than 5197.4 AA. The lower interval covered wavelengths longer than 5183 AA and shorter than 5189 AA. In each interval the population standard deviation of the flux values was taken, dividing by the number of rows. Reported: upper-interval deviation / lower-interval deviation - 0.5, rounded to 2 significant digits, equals -0.12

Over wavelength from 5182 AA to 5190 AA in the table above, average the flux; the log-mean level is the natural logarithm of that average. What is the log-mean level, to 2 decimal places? 1.37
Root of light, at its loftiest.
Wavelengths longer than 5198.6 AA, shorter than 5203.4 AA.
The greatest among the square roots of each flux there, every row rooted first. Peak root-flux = 2.02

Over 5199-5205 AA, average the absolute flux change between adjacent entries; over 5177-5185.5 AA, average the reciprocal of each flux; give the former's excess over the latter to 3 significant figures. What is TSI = -0.210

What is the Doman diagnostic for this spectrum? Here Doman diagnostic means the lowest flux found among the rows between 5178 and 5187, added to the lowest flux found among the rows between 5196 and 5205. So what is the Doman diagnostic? 7.62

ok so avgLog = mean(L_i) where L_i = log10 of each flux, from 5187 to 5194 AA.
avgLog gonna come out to 0.576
